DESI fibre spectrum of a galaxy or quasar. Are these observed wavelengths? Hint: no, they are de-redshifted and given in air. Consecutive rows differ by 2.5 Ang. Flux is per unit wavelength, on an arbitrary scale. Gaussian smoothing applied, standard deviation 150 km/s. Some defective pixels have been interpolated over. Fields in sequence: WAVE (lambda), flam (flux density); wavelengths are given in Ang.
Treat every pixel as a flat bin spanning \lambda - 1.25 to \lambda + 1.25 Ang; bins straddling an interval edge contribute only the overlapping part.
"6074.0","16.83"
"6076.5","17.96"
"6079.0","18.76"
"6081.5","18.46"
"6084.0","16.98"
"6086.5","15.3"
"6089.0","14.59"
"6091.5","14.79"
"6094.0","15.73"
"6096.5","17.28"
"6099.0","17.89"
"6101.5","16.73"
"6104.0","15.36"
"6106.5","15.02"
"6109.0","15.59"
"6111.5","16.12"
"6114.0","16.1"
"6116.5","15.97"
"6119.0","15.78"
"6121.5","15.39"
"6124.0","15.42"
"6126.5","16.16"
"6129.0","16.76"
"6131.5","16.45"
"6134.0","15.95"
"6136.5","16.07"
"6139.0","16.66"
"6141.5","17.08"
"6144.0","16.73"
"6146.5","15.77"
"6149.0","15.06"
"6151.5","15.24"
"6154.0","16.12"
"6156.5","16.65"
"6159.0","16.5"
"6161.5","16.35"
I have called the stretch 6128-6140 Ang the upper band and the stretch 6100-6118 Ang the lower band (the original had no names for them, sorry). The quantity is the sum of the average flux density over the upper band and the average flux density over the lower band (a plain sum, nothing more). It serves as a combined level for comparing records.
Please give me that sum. 32.2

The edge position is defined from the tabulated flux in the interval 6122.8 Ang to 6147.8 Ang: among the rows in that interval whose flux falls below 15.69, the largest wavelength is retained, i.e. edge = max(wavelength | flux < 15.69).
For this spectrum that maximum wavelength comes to 6124.0 Ang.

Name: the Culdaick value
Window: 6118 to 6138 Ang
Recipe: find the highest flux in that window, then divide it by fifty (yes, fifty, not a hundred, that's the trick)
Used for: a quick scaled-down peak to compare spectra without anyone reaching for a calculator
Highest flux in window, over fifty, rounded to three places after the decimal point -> 0.335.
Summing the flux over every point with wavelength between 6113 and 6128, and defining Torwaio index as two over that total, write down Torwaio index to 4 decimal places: 0.0211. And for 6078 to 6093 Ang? 0.0202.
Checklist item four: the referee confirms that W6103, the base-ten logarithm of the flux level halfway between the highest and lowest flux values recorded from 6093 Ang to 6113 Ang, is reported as 1.22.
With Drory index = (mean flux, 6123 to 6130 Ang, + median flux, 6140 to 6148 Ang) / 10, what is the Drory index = 3.28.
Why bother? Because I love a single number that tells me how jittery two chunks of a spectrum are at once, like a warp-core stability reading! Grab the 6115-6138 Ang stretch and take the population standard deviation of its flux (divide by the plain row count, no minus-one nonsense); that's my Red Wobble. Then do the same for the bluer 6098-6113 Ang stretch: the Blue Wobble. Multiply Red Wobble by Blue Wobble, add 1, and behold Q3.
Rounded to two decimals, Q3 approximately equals 1.40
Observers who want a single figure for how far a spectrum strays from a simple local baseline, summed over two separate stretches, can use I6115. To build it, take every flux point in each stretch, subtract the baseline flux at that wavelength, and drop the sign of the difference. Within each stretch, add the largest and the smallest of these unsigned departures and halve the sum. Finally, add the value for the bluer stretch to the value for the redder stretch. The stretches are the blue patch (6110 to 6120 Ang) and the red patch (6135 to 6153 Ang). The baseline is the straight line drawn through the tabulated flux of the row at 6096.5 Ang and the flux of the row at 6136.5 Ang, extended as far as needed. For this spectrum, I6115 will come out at 1.3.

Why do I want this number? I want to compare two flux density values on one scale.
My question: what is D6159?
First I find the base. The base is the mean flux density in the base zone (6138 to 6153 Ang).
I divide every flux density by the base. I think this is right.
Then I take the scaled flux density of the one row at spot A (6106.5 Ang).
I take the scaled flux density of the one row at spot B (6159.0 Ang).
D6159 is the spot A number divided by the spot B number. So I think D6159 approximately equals 0.91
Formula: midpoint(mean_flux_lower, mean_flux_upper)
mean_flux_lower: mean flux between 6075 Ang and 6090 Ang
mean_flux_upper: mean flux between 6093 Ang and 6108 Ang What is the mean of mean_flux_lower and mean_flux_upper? 16.7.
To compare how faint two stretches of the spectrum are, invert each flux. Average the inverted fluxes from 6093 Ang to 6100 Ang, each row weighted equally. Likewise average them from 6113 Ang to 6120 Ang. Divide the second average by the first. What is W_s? 1.06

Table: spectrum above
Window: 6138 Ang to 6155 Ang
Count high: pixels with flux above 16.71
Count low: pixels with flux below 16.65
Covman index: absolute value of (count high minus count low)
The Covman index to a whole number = 2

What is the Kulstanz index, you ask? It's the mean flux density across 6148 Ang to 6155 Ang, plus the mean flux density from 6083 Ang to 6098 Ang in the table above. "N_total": 31.3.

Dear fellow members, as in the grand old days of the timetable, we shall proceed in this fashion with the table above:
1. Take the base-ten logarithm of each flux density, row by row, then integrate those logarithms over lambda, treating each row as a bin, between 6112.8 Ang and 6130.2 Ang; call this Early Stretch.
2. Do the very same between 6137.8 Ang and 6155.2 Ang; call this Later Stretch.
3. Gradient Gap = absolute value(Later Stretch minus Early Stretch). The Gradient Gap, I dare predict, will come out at 0.07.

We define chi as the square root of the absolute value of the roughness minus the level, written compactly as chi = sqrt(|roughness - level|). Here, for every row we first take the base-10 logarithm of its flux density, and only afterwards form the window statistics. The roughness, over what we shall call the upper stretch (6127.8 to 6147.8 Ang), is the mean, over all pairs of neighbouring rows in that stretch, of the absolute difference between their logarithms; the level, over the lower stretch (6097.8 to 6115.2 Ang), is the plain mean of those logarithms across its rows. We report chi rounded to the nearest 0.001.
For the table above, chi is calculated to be 1.093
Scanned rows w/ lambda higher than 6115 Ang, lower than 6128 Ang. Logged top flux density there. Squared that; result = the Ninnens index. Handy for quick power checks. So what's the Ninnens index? 261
